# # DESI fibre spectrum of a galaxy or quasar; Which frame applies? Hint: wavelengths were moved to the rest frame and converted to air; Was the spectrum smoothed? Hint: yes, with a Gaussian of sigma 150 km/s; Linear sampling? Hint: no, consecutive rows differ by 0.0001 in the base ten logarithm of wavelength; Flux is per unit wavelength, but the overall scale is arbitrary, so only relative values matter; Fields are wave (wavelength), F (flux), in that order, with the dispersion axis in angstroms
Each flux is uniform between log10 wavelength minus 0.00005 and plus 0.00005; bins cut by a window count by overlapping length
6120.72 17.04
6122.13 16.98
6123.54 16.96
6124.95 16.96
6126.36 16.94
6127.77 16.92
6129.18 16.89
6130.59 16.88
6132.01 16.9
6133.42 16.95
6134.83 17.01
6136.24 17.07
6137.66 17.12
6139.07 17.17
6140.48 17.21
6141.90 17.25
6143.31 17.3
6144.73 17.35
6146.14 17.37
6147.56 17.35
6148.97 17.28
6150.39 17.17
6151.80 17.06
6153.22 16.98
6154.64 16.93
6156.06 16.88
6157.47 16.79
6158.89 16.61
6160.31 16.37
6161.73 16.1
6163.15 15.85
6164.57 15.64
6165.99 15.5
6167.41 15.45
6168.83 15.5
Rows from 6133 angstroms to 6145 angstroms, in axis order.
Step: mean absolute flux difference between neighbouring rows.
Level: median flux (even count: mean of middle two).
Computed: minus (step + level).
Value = -17.2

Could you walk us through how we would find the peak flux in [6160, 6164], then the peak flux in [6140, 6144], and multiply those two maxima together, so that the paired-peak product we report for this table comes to 283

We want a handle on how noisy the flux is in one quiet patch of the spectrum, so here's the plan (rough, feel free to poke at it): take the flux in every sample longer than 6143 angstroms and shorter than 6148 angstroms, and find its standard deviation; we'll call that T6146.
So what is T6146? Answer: 0.03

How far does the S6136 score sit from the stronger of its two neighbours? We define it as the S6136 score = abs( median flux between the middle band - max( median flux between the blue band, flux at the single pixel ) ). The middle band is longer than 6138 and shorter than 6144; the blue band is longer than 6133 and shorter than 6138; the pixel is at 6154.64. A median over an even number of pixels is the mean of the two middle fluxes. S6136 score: 0.190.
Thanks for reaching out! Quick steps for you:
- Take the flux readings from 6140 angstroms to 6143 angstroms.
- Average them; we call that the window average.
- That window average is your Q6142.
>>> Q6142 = 17.2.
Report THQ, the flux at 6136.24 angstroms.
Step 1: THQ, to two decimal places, 17.07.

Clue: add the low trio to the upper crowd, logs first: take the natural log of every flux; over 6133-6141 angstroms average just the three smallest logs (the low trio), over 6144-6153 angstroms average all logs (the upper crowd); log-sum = 5.68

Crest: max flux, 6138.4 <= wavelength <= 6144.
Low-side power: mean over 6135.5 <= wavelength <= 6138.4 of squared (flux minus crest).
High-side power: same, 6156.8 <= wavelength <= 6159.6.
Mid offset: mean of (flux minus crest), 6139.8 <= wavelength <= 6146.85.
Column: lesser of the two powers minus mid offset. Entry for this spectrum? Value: 0.05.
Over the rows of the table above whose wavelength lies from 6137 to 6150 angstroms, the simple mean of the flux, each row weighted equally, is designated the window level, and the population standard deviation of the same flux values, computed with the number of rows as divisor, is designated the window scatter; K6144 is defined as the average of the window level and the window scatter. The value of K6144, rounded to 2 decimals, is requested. 8.67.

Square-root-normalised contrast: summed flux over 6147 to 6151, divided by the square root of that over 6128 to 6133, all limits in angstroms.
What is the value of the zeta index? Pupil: 7.28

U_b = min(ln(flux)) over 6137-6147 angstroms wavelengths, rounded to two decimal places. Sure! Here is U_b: 2.84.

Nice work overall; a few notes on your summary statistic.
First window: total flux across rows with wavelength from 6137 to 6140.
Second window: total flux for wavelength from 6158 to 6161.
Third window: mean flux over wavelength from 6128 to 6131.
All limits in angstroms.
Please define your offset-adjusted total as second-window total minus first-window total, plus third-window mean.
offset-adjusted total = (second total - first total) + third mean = 15.6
